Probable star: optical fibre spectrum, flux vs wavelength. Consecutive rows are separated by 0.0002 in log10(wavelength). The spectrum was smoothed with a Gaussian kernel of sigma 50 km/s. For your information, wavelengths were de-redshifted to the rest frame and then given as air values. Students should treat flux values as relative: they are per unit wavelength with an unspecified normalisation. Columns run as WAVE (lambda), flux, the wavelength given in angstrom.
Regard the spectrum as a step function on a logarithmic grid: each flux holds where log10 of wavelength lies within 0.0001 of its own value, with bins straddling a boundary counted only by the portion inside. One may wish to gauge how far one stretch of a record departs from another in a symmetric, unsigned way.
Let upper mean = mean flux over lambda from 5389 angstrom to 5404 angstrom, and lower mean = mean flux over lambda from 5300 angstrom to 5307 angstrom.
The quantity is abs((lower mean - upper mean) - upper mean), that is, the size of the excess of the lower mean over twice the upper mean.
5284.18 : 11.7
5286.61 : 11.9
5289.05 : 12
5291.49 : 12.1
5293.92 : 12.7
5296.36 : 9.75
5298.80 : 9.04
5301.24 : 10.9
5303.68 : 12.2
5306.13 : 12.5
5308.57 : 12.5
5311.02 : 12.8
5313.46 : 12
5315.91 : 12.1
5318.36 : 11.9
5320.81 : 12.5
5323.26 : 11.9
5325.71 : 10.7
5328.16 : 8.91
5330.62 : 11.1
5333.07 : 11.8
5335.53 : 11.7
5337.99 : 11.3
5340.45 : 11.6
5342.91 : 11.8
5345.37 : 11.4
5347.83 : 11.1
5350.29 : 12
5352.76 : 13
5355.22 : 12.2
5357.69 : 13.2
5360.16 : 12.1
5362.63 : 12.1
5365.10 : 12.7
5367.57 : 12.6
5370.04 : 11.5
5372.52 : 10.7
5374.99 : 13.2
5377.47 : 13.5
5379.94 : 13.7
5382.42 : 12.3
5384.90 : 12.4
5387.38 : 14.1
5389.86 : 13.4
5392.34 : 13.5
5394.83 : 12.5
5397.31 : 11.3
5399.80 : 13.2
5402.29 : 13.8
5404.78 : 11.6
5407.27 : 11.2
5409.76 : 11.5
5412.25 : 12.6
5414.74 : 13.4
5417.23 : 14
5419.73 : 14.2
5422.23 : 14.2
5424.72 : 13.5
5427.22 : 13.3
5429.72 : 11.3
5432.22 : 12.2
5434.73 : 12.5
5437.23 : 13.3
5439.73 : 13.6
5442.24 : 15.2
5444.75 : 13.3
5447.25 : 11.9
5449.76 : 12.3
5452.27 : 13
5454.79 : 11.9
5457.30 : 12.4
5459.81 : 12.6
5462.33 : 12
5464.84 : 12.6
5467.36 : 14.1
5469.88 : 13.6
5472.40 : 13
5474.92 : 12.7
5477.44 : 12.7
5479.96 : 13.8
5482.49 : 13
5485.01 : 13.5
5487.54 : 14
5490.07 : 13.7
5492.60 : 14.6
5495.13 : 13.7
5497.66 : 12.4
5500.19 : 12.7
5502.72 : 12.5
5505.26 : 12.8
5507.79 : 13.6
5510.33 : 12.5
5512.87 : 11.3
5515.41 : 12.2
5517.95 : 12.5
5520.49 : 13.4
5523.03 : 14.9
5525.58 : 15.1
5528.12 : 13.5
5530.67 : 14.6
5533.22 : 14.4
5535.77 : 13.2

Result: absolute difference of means 14.0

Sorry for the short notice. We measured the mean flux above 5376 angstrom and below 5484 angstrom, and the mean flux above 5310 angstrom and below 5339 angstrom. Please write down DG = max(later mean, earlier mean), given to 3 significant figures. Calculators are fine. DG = 12.9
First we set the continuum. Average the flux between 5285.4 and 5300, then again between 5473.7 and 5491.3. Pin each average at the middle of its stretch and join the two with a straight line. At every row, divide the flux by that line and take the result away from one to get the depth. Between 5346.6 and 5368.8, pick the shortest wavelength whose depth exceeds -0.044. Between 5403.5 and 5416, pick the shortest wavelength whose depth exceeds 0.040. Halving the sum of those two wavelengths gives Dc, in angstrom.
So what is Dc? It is 5376.3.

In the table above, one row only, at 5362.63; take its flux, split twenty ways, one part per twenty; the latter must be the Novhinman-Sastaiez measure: 0.605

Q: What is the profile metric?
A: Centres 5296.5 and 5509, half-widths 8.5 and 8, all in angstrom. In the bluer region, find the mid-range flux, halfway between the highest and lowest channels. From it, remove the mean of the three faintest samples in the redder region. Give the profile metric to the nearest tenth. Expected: -1.1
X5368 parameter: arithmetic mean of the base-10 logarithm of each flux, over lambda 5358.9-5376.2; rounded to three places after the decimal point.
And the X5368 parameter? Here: 1.083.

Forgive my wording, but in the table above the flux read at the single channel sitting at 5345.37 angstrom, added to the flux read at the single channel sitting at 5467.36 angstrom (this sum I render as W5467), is 25.5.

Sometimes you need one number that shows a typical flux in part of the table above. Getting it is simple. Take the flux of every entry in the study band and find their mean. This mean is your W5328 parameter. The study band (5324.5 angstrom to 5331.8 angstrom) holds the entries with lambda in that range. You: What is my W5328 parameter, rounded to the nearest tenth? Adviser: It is 10.2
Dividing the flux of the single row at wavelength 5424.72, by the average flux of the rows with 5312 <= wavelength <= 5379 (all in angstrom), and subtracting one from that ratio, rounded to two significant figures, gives 0.14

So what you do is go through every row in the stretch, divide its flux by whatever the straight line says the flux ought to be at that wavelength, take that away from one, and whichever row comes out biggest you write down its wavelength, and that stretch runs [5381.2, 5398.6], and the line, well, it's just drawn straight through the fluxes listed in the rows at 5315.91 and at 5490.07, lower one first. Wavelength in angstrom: 5397.31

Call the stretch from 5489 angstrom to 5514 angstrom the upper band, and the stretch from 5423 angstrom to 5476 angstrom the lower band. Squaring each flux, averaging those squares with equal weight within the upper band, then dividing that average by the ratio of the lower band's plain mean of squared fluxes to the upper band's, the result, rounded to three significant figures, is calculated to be 172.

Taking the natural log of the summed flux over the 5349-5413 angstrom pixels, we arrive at 5.79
